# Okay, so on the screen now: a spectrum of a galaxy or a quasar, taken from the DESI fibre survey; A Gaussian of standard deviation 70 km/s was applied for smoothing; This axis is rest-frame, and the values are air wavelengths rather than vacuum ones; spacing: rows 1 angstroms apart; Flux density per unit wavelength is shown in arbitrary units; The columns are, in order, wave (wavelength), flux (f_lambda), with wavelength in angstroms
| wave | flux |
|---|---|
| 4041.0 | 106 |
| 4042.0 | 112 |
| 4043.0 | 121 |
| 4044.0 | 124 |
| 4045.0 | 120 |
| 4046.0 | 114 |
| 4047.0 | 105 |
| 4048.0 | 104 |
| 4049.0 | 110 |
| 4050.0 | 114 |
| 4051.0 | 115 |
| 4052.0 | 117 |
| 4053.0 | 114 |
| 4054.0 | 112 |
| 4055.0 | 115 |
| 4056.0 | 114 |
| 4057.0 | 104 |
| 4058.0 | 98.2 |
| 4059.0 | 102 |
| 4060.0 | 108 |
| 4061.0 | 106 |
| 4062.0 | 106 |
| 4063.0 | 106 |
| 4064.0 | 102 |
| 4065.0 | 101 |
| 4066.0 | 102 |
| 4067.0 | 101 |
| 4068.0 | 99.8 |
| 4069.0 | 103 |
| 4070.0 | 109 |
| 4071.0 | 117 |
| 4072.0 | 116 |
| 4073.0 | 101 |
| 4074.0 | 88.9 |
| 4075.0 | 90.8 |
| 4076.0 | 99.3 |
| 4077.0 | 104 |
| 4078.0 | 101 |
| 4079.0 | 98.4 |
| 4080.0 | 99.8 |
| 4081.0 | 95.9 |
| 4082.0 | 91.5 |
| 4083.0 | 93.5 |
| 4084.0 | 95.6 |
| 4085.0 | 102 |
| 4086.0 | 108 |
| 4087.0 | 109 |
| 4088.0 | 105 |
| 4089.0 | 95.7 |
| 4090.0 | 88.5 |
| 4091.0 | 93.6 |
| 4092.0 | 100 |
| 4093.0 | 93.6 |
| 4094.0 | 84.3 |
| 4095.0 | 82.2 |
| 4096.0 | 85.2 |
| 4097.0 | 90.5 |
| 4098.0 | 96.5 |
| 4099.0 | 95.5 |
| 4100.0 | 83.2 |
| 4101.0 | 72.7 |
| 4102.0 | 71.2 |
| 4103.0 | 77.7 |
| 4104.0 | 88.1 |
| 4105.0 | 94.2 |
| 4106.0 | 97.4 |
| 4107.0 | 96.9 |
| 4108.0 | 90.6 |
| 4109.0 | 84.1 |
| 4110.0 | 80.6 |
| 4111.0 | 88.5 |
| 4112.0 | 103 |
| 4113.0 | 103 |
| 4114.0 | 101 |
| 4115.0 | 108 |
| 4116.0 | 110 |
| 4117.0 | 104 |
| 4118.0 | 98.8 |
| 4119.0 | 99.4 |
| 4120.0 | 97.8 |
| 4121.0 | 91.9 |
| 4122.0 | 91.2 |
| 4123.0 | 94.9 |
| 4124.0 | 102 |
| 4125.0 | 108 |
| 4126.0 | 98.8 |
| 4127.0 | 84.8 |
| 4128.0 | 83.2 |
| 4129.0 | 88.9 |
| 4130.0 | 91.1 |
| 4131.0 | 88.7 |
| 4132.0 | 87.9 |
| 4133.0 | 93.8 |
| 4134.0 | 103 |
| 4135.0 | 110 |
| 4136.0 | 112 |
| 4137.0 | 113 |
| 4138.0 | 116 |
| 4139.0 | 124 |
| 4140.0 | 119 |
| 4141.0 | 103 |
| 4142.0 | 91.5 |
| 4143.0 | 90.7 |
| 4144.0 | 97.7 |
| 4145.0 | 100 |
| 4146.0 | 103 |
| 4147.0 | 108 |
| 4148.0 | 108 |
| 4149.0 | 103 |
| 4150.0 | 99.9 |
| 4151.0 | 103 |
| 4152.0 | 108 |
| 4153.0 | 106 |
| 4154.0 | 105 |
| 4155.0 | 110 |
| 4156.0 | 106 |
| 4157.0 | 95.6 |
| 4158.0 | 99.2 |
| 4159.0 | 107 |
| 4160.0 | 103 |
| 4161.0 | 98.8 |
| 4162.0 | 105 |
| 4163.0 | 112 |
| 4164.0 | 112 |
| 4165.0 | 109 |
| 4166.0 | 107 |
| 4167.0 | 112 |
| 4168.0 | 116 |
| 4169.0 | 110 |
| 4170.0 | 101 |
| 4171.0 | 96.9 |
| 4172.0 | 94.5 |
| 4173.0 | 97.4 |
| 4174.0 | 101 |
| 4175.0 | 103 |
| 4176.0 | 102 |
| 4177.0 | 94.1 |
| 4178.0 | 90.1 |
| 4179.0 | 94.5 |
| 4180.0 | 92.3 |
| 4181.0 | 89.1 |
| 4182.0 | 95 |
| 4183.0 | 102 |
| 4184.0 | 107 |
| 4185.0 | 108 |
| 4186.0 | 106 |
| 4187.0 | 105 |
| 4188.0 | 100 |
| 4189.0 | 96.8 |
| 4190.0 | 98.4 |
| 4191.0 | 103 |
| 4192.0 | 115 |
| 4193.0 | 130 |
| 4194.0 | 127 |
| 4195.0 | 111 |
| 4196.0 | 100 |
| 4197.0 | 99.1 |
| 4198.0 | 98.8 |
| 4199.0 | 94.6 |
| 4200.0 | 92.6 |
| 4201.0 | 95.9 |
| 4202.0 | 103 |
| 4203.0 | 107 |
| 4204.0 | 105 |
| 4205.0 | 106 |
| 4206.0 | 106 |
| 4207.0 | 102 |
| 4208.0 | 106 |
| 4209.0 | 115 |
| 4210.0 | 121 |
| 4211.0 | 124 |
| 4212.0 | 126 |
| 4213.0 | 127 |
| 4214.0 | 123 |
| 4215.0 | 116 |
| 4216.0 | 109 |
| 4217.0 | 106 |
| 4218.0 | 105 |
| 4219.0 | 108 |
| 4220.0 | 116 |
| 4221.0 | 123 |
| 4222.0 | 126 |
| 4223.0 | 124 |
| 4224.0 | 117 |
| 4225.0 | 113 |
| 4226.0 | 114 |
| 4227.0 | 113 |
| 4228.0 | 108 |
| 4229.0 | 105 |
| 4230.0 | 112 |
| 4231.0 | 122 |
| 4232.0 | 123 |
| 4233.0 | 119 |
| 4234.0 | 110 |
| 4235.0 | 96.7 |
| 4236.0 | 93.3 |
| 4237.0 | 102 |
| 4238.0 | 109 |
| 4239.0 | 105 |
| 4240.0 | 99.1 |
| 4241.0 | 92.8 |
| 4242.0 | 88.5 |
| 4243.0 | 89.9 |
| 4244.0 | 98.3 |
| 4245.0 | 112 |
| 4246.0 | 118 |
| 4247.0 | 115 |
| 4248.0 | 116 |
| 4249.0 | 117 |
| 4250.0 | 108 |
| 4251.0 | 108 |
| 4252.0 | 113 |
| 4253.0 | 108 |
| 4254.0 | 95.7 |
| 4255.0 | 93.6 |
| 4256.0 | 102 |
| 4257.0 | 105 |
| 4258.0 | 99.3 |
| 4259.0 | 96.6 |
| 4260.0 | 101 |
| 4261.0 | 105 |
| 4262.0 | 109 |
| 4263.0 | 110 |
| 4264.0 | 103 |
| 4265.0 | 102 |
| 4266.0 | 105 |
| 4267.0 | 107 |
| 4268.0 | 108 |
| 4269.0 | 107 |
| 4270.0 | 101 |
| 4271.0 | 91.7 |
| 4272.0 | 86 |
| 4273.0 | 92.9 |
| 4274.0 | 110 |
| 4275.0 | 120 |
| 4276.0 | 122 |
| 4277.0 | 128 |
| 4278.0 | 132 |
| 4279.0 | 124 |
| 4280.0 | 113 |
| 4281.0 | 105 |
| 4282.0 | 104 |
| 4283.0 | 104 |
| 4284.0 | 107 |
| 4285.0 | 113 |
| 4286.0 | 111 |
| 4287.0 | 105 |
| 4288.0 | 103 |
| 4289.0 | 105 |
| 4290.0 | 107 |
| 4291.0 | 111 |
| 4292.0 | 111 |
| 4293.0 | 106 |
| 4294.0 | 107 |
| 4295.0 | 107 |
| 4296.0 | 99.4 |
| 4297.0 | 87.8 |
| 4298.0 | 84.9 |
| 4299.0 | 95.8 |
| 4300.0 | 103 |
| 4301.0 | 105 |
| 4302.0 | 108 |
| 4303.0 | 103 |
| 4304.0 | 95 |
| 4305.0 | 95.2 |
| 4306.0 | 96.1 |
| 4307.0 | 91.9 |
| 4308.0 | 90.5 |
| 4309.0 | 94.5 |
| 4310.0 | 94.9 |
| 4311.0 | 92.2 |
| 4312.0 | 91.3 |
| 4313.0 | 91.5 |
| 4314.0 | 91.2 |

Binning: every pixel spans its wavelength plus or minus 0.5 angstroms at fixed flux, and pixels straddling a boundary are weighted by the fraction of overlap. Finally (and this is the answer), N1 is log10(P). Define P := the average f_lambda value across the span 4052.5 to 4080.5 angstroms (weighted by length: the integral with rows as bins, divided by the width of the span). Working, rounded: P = 104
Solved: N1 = 2.02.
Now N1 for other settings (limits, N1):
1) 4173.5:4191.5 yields 2.00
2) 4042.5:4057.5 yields 2.06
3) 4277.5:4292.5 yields 2.04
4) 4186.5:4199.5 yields 2.03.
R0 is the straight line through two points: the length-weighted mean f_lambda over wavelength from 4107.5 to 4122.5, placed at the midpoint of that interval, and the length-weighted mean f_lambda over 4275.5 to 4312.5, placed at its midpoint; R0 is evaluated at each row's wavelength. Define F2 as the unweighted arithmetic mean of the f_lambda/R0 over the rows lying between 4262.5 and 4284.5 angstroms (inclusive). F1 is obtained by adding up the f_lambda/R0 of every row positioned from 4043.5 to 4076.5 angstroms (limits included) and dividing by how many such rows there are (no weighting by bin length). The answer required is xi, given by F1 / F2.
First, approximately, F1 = 1.13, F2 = 1.05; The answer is 1.08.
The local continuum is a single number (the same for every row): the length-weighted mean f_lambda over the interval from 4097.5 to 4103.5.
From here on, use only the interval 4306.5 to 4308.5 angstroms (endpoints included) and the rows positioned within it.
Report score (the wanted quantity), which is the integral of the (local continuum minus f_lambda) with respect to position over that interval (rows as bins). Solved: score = -17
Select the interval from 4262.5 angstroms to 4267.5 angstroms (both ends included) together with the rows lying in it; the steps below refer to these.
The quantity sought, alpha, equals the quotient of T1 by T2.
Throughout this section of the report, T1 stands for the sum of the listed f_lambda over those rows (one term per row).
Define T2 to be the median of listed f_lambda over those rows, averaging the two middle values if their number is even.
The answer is 5.02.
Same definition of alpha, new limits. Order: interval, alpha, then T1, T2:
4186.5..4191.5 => 5.03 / 503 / 100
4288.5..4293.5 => 5.05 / 540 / 107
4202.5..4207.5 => 4.96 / 526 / 106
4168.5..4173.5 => 5.13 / 500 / 97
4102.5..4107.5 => 4.82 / 454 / 94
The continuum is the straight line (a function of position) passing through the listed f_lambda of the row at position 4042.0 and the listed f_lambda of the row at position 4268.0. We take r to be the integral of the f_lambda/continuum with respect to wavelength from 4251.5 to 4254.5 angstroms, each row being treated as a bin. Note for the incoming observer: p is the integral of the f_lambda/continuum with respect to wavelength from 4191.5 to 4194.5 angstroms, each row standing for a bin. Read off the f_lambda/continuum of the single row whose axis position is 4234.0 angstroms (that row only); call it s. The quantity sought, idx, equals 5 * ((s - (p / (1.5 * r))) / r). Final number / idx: 0.4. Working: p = 3.4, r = 2.93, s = 1.01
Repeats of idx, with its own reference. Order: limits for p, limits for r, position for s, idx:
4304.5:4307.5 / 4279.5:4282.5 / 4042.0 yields 0.7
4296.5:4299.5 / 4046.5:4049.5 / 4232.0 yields 1.0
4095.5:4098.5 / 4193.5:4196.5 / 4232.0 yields 1.0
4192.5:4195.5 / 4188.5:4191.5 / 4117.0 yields 0.2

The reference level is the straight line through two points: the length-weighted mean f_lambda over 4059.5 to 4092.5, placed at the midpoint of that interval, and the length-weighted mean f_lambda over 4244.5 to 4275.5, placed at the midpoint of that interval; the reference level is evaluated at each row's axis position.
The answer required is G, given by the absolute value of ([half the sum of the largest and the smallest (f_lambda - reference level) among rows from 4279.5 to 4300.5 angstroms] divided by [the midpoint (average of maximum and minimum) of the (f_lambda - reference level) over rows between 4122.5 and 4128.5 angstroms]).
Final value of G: 1.1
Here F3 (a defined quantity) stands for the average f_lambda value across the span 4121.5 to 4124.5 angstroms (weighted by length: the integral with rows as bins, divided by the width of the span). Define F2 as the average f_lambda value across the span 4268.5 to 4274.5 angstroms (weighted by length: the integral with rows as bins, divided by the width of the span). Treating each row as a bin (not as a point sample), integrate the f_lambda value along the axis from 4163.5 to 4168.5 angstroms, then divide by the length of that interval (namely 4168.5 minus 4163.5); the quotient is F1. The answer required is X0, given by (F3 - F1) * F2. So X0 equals -1488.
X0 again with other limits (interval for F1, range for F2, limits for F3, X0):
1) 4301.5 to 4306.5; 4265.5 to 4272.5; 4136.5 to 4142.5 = 1172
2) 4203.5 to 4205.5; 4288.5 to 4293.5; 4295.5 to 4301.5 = -1028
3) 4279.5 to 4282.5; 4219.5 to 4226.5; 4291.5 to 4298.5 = -820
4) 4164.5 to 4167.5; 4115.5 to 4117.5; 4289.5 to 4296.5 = -259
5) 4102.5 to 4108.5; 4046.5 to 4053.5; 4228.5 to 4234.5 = 2710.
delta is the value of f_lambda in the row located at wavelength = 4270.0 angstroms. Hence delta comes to 101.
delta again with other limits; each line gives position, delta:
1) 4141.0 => 103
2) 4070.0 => 109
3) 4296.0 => 99.4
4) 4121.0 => 91.9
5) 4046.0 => 114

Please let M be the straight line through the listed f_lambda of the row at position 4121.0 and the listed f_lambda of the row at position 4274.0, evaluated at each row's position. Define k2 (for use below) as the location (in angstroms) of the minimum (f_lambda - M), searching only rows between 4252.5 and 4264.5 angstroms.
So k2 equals 4255.0 angstroms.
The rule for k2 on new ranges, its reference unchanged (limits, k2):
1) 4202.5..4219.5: 4207.0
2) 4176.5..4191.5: 4181.0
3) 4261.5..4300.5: 4298.0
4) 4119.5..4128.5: 4128.0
